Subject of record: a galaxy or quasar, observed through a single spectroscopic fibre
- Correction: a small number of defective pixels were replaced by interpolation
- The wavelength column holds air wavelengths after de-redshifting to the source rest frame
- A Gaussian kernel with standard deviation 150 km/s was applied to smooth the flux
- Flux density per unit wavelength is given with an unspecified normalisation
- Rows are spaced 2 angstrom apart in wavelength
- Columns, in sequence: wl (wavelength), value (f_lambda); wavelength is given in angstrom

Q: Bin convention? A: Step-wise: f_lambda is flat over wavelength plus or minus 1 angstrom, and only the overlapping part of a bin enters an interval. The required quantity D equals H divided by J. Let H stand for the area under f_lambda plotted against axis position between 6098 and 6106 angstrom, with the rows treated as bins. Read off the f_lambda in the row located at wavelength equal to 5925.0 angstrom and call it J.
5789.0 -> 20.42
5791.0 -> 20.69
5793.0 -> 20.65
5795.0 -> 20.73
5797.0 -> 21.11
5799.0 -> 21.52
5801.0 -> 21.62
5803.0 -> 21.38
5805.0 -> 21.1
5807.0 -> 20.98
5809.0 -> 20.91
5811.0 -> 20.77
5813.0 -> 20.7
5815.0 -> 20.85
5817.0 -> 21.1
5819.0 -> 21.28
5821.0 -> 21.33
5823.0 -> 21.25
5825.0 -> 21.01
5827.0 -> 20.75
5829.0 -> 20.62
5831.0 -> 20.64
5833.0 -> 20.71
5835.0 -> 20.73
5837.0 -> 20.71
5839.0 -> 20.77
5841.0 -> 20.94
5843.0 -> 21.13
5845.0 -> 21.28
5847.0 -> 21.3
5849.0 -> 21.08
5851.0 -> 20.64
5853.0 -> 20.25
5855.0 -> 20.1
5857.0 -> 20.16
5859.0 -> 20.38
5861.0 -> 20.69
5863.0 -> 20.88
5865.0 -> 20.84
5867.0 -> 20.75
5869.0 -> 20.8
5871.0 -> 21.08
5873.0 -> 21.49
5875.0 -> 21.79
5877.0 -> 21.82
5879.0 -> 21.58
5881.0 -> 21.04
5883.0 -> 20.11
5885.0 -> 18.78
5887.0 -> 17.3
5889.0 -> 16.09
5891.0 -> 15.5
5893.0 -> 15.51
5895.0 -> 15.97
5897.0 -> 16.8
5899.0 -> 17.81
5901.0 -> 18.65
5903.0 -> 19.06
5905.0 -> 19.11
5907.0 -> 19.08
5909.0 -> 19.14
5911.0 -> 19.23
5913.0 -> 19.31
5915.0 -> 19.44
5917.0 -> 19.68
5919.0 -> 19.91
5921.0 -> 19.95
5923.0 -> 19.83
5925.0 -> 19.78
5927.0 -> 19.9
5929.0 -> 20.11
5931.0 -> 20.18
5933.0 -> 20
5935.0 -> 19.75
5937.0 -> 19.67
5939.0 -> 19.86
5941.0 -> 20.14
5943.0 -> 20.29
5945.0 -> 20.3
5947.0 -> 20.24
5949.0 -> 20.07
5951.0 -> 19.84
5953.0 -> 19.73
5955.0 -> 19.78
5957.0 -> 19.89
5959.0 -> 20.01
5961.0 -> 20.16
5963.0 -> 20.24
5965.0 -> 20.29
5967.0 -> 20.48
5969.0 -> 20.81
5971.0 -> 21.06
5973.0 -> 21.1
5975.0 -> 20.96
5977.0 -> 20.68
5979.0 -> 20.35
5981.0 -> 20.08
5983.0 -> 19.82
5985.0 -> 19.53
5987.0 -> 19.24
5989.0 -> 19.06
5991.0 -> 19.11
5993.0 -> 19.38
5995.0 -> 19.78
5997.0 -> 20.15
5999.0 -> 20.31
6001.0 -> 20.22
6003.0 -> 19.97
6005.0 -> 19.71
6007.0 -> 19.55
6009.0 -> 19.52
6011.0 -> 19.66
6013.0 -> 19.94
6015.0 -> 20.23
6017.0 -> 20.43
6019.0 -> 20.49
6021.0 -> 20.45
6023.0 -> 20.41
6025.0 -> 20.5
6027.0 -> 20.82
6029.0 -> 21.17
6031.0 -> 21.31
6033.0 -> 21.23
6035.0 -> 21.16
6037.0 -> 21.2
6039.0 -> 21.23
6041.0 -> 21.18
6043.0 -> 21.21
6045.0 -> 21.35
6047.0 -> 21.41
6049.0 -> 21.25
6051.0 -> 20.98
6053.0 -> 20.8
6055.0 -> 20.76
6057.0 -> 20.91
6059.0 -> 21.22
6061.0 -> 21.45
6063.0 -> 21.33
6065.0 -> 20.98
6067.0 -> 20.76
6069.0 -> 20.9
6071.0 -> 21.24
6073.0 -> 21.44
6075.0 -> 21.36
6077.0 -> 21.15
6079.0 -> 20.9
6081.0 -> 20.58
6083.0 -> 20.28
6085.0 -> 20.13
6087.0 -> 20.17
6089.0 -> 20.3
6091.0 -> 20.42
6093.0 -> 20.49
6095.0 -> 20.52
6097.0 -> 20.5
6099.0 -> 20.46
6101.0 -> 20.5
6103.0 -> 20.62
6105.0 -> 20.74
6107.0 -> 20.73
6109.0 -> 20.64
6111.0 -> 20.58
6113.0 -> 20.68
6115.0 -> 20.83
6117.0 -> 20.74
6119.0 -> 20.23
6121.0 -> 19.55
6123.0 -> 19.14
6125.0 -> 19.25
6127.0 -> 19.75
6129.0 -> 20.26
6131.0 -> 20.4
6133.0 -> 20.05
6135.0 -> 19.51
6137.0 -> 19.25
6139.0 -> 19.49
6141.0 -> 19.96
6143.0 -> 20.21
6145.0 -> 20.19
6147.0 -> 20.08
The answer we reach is 8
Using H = 165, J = 19.78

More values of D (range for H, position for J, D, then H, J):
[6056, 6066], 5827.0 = 10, 212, 20.75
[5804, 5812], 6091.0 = 8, 168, 20.42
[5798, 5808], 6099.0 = 10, 213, 20.46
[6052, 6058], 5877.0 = 6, 125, 21.82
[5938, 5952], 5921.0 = 14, 281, 19.95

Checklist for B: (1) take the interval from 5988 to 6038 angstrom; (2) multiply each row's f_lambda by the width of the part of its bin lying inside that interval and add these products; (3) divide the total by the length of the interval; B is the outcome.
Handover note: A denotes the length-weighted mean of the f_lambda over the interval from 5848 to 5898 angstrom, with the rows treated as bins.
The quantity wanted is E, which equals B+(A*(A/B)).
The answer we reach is 39.3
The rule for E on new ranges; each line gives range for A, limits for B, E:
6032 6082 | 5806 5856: 42.2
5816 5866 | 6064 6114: 41.6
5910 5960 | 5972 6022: 39.8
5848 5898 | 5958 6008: 39.3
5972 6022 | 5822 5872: 40.0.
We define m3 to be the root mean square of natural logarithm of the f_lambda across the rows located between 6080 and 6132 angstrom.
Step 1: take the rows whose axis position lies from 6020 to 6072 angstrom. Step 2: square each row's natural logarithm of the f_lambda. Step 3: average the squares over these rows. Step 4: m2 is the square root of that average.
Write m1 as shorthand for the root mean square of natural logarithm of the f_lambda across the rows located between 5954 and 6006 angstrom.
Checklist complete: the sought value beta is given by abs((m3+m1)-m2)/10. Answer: 0.296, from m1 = 3.00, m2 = 3.047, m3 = 3.01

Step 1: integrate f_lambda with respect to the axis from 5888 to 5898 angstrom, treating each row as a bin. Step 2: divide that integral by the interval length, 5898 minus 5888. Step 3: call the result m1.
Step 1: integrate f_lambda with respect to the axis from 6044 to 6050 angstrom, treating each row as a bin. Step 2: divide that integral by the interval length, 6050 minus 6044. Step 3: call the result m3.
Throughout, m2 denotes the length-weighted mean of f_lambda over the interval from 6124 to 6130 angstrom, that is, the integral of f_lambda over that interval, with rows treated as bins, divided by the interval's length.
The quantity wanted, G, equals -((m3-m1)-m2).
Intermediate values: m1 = 16.0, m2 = 19.8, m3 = 21.3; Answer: 14.4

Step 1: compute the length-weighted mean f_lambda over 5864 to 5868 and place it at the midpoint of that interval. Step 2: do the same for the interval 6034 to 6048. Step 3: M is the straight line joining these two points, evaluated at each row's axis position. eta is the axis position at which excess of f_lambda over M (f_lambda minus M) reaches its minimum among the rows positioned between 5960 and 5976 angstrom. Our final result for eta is 5961.0 angstrom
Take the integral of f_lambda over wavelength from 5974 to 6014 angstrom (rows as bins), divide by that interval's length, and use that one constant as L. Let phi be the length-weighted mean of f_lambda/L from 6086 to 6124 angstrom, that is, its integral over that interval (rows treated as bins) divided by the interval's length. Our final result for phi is 1.03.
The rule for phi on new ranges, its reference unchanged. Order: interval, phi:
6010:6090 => 1.05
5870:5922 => 0.96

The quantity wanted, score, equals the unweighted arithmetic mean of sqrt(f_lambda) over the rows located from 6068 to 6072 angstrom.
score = 4.59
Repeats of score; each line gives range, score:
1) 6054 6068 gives 4.59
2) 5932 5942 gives 4.46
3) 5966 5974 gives 4.57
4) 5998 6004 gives 4.49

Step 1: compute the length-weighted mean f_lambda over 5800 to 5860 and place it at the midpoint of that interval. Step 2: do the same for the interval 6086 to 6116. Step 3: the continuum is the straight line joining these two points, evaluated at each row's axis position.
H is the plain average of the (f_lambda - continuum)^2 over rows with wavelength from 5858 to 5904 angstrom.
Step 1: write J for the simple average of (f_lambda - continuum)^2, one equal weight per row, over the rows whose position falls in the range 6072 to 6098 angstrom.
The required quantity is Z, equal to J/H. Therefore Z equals 0.0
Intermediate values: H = 6.7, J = 0.2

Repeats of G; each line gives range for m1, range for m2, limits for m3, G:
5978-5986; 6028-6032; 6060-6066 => 19.9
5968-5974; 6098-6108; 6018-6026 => 21.1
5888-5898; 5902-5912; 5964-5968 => 14.7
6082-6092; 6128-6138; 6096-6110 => 19.6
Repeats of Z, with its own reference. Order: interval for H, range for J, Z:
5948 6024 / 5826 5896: 5.6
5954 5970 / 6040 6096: 0.7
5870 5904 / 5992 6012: 0.1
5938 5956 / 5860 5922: 10.1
